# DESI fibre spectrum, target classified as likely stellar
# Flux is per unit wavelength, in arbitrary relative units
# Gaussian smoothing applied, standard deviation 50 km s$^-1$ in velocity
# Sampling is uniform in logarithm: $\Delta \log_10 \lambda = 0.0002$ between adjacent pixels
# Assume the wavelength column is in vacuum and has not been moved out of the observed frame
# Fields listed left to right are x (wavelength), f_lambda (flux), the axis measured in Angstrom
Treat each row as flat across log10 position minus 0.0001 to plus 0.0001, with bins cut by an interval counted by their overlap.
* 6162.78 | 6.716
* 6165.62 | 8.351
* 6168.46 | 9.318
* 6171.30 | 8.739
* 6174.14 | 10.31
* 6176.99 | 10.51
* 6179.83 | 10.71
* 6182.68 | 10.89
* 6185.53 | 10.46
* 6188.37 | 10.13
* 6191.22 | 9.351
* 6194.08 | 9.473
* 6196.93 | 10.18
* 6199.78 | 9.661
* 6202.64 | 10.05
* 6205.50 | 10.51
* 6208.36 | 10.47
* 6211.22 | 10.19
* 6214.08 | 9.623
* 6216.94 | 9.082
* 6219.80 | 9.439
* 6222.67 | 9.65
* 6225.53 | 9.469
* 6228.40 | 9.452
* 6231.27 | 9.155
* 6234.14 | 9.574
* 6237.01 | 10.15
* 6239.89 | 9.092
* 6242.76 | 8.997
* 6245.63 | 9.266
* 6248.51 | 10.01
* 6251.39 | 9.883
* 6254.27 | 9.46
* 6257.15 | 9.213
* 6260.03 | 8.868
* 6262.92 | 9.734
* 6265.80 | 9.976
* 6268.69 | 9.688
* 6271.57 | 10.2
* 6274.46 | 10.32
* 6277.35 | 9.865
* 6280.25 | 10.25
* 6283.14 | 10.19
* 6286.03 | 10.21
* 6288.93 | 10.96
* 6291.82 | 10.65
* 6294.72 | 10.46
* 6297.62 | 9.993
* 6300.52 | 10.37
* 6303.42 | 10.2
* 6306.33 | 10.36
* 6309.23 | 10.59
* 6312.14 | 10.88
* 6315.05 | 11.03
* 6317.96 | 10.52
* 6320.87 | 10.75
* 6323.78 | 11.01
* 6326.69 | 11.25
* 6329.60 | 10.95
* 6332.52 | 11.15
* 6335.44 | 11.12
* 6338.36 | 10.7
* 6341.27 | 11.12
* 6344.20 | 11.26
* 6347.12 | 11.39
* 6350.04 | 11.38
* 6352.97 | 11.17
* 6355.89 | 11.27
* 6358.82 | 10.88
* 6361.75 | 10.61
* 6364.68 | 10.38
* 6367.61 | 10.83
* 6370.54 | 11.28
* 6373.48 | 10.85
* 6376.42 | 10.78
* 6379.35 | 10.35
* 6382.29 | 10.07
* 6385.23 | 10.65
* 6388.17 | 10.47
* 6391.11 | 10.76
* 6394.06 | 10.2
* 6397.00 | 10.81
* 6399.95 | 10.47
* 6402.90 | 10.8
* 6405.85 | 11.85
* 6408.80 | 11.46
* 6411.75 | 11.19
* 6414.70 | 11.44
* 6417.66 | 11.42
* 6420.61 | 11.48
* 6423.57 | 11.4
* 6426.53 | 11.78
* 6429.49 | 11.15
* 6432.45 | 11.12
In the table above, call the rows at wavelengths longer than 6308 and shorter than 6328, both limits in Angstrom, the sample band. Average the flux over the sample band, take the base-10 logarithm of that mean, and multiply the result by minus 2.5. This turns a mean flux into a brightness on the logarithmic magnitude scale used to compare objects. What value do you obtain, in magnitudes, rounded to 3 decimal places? -2.590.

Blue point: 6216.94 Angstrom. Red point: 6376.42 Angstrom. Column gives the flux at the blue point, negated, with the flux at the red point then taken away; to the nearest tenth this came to -19.9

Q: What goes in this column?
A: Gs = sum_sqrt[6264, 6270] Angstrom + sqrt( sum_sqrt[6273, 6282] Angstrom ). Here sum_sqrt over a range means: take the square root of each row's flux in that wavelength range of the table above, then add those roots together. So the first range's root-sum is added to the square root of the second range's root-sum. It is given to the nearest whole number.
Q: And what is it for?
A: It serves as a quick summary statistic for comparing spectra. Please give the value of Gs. 9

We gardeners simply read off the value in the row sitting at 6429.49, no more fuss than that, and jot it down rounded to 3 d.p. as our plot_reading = 11.150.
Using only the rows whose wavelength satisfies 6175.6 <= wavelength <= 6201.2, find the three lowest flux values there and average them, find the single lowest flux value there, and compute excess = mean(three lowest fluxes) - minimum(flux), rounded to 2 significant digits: 0.14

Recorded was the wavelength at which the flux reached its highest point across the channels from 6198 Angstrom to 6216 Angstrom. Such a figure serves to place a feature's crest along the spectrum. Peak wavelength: 6205.50 Angstrom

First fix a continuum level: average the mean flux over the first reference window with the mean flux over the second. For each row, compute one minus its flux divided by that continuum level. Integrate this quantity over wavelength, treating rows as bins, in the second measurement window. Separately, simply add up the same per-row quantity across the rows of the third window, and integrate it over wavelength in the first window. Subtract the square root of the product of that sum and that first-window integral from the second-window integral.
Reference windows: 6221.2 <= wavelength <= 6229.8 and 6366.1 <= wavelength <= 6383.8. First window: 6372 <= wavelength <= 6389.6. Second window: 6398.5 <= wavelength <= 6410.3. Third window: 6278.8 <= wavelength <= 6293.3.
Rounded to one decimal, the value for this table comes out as -1.6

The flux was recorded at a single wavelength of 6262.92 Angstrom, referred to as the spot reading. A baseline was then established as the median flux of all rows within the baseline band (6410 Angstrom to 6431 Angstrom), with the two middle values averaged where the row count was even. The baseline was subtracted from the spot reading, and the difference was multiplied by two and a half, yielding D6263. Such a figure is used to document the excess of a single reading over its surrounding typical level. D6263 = -4.2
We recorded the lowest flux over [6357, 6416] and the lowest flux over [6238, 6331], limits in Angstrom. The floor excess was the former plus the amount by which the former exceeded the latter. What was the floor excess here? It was 11.3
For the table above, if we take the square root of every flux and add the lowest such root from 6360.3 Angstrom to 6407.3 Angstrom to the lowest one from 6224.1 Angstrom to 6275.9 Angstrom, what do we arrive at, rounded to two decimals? 6.15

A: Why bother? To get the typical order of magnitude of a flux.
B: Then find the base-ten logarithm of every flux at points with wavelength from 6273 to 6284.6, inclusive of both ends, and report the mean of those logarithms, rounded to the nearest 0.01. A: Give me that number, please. 1.01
